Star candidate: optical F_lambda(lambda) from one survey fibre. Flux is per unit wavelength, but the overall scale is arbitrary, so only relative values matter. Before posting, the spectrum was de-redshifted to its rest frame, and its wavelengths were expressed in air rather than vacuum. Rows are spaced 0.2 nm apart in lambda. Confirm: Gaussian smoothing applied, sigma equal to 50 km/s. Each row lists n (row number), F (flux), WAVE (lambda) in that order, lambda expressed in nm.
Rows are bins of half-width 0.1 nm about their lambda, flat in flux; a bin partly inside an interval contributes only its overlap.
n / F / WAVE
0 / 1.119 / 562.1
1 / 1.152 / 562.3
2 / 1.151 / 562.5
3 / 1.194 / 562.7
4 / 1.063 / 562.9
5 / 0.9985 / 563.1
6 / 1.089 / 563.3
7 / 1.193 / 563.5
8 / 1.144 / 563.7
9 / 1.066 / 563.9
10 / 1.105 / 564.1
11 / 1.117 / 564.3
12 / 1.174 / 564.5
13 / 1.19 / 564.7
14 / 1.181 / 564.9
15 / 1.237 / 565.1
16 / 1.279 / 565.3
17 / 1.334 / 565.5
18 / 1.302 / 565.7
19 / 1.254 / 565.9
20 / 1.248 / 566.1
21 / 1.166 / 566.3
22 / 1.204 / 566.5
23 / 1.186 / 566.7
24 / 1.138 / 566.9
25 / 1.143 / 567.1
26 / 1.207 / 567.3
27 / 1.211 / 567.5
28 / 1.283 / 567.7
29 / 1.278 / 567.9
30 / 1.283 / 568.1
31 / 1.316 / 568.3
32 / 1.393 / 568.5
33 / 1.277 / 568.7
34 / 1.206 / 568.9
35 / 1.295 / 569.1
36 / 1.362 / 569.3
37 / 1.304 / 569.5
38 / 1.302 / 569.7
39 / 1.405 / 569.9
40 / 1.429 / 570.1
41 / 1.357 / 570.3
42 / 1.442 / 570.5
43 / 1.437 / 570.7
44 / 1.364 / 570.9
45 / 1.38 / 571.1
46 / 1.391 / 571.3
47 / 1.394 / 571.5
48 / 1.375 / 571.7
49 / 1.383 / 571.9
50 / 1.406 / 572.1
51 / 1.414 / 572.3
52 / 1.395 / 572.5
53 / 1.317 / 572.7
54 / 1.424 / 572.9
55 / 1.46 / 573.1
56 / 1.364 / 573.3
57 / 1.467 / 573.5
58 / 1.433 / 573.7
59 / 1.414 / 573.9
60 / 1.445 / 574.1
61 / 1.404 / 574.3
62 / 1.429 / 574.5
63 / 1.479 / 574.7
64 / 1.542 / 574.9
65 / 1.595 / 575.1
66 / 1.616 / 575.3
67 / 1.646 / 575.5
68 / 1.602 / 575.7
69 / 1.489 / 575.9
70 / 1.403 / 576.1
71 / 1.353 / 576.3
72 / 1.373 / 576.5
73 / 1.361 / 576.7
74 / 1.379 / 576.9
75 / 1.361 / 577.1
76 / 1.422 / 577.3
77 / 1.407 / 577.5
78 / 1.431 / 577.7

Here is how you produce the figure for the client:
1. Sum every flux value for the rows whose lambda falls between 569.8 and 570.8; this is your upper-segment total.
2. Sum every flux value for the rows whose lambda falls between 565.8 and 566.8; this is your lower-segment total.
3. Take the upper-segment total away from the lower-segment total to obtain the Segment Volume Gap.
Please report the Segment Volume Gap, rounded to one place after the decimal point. -1.0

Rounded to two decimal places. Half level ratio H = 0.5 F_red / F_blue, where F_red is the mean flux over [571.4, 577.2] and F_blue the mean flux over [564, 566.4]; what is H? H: 0.59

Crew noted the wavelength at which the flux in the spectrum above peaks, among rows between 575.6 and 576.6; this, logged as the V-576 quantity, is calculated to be 575.7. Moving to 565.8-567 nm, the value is 565.9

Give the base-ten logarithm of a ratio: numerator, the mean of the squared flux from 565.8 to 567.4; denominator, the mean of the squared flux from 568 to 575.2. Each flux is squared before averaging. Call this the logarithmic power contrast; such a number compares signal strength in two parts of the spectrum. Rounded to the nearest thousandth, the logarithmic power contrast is -0.134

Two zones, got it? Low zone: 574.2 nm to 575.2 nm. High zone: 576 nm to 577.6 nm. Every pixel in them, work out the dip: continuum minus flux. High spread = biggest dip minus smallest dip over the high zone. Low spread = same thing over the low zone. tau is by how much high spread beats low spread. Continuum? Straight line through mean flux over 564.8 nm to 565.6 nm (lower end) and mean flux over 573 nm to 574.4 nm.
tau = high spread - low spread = -0.11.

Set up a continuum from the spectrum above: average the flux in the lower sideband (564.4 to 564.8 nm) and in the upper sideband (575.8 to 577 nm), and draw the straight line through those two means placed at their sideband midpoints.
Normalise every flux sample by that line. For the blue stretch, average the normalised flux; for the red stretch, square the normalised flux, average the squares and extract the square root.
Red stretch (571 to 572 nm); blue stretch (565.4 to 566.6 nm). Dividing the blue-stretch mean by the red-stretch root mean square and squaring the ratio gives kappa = 0.96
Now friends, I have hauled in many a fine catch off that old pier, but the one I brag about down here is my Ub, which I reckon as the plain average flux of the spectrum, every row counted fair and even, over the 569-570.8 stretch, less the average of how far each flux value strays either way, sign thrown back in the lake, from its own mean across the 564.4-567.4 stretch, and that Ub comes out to 1.32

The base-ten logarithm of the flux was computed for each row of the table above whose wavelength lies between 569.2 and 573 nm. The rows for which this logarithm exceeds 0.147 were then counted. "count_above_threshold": 7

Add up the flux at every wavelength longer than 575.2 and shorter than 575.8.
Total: 4.9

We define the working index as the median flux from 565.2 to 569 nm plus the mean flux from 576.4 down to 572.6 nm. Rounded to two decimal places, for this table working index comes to 2.72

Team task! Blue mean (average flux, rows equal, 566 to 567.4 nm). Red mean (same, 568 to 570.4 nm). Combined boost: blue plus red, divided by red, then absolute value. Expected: 1.892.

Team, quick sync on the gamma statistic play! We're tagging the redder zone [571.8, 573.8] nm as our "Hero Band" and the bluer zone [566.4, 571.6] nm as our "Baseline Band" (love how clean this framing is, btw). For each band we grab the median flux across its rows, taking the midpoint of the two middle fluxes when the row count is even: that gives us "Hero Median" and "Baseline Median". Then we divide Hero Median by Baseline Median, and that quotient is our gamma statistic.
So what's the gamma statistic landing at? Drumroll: 1.08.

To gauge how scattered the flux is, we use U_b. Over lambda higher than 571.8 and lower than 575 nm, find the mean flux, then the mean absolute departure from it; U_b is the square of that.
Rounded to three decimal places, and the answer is 0.001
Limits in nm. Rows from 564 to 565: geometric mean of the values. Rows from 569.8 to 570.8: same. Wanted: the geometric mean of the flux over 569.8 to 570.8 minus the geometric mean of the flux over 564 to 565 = 0.26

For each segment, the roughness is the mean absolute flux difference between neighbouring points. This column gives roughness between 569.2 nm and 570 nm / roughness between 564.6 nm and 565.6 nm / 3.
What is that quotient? 0.45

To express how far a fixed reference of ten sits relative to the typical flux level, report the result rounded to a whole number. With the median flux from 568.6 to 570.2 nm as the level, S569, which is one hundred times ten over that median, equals 767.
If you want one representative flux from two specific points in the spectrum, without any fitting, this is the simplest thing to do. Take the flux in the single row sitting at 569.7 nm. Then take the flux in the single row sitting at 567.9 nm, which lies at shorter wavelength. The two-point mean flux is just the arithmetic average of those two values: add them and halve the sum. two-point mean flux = 1.29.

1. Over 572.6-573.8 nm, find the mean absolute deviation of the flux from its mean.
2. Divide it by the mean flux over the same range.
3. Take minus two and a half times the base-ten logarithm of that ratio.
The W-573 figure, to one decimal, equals 3.7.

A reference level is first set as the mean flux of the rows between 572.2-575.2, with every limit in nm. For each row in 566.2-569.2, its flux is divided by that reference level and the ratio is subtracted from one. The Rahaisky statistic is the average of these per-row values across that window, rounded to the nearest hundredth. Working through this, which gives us 0.14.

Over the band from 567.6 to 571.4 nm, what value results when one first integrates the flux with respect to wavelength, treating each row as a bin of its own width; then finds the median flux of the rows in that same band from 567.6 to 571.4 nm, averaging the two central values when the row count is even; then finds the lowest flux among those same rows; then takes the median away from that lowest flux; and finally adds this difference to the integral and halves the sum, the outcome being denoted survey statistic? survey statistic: 2.47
